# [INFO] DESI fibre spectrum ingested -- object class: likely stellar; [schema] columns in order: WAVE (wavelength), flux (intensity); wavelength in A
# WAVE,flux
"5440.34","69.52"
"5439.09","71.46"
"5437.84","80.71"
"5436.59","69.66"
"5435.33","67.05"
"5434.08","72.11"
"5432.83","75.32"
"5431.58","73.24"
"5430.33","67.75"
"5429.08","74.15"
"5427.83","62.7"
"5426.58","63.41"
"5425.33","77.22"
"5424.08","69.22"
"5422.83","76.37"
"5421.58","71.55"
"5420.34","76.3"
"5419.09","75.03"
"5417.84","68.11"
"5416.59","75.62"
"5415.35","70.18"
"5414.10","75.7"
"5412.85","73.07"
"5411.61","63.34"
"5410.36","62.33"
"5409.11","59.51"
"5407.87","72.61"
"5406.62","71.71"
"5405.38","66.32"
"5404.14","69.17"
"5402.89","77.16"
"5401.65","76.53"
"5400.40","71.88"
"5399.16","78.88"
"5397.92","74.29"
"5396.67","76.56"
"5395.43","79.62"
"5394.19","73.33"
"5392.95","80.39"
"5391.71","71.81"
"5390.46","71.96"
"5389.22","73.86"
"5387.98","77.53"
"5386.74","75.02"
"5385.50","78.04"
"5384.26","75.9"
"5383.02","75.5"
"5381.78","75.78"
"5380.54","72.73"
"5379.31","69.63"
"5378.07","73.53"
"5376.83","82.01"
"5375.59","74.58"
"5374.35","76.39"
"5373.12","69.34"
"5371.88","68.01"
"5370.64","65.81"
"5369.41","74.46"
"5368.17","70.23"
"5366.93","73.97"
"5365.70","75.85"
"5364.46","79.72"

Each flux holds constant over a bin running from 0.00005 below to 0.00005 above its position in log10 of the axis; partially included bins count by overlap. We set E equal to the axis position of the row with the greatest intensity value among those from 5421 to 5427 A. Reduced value 5425.33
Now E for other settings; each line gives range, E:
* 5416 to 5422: 5420.34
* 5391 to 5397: 5392.95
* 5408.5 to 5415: 5414.10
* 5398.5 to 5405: 5399.16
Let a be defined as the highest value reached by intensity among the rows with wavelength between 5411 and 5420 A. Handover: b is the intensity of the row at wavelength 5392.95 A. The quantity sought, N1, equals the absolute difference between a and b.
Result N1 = 4.7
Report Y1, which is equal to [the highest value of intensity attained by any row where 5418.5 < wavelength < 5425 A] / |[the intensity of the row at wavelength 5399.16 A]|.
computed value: 0.97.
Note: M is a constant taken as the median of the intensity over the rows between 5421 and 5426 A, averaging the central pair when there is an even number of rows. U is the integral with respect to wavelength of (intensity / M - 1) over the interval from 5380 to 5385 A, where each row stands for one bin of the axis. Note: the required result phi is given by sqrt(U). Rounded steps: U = 0.076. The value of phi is 0.276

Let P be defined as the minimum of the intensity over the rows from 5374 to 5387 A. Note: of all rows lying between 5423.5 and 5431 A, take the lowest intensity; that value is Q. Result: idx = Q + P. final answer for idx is 132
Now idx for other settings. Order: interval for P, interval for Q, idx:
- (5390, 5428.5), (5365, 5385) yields 125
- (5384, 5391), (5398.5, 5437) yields 131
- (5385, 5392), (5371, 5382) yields 140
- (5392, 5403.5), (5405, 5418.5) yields 131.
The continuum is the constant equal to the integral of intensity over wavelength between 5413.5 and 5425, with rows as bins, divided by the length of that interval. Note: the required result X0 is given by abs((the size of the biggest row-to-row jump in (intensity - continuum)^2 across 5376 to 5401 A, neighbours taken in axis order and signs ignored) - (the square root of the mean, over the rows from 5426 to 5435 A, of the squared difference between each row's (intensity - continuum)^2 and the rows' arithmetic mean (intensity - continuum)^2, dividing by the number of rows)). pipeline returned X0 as 32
